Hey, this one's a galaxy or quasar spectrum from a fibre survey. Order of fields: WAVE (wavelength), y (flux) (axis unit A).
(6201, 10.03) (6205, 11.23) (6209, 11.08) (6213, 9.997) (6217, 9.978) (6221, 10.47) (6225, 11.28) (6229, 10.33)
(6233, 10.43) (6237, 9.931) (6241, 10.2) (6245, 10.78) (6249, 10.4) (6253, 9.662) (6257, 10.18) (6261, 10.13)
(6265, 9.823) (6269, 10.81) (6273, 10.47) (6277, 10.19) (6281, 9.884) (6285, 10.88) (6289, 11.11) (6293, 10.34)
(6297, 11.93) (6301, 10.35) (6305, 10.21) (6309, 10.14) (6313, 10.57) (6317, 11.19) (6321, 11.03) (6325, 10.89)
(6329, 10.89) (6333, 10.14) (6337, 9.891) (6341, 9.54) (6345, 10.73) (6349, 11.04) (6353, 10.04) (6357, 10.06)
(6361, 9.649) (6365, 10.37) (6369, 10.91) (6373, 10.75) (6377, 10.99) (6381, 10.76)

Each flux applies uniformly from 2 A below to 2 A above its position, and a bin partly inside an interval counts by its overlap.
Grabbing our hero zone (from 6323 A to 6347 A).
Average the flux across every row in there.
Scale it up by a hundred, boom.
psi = 1035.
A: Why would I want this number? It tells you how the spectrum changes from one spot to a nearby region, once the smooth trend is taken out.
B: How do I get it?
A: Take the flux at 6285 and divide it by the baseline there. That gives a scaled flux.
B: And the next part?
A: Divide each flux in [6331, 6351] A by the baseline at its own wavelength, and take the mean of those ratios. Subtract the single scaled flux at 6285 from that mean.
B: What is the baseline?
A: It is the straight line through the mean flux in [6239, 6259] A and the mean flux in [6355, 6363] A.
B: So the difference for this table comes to -0.040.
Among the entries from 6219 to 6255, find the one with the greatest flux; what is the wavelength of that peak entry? 6225 A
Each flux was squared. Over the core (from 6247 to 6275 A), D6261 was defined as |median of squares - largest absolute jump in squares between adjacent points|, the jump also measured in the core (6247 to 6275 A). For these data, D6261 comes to 83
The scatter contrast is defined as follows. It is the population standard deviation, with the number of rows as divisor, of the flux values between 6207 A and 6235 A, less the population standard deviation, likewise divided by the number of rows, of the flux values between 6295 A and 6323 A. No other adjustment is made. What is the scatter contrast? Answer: -0.14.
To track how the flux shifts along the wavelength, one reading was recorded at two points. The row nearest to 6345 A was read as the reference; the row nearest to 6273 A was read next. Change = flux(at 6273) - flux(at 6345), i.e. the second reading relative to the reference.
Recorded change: -0.3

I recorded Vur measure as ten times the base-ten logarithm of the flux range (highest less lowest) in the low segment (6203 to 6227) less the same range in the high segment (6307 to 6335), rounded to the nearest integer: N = -6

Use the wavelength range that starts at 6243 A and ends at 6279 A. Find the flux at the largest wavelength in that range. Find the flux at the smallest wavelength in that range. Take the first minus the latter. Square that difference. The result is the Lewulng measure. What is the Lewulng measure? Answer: 0.3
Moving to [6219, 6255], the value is 0.7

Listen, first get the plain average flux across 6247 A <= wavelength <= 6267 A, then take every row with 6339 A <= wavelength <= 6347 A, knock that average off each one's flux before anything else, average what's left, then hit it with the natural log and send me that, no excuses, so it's -2.3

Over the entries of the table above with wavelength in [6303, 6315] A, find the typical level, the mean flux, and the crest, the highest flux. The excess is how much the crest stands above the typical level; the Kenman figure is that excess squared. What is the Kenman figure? 0.1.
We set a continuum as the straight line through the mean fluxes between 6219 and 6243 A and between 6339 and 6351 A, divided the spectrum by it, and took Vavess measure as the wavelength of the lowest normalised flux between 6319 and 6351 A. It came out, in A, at 6341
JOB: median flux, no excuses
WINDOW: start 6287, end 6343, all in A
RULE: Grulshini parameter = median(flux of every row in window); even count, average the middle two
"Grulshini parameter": 10.5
